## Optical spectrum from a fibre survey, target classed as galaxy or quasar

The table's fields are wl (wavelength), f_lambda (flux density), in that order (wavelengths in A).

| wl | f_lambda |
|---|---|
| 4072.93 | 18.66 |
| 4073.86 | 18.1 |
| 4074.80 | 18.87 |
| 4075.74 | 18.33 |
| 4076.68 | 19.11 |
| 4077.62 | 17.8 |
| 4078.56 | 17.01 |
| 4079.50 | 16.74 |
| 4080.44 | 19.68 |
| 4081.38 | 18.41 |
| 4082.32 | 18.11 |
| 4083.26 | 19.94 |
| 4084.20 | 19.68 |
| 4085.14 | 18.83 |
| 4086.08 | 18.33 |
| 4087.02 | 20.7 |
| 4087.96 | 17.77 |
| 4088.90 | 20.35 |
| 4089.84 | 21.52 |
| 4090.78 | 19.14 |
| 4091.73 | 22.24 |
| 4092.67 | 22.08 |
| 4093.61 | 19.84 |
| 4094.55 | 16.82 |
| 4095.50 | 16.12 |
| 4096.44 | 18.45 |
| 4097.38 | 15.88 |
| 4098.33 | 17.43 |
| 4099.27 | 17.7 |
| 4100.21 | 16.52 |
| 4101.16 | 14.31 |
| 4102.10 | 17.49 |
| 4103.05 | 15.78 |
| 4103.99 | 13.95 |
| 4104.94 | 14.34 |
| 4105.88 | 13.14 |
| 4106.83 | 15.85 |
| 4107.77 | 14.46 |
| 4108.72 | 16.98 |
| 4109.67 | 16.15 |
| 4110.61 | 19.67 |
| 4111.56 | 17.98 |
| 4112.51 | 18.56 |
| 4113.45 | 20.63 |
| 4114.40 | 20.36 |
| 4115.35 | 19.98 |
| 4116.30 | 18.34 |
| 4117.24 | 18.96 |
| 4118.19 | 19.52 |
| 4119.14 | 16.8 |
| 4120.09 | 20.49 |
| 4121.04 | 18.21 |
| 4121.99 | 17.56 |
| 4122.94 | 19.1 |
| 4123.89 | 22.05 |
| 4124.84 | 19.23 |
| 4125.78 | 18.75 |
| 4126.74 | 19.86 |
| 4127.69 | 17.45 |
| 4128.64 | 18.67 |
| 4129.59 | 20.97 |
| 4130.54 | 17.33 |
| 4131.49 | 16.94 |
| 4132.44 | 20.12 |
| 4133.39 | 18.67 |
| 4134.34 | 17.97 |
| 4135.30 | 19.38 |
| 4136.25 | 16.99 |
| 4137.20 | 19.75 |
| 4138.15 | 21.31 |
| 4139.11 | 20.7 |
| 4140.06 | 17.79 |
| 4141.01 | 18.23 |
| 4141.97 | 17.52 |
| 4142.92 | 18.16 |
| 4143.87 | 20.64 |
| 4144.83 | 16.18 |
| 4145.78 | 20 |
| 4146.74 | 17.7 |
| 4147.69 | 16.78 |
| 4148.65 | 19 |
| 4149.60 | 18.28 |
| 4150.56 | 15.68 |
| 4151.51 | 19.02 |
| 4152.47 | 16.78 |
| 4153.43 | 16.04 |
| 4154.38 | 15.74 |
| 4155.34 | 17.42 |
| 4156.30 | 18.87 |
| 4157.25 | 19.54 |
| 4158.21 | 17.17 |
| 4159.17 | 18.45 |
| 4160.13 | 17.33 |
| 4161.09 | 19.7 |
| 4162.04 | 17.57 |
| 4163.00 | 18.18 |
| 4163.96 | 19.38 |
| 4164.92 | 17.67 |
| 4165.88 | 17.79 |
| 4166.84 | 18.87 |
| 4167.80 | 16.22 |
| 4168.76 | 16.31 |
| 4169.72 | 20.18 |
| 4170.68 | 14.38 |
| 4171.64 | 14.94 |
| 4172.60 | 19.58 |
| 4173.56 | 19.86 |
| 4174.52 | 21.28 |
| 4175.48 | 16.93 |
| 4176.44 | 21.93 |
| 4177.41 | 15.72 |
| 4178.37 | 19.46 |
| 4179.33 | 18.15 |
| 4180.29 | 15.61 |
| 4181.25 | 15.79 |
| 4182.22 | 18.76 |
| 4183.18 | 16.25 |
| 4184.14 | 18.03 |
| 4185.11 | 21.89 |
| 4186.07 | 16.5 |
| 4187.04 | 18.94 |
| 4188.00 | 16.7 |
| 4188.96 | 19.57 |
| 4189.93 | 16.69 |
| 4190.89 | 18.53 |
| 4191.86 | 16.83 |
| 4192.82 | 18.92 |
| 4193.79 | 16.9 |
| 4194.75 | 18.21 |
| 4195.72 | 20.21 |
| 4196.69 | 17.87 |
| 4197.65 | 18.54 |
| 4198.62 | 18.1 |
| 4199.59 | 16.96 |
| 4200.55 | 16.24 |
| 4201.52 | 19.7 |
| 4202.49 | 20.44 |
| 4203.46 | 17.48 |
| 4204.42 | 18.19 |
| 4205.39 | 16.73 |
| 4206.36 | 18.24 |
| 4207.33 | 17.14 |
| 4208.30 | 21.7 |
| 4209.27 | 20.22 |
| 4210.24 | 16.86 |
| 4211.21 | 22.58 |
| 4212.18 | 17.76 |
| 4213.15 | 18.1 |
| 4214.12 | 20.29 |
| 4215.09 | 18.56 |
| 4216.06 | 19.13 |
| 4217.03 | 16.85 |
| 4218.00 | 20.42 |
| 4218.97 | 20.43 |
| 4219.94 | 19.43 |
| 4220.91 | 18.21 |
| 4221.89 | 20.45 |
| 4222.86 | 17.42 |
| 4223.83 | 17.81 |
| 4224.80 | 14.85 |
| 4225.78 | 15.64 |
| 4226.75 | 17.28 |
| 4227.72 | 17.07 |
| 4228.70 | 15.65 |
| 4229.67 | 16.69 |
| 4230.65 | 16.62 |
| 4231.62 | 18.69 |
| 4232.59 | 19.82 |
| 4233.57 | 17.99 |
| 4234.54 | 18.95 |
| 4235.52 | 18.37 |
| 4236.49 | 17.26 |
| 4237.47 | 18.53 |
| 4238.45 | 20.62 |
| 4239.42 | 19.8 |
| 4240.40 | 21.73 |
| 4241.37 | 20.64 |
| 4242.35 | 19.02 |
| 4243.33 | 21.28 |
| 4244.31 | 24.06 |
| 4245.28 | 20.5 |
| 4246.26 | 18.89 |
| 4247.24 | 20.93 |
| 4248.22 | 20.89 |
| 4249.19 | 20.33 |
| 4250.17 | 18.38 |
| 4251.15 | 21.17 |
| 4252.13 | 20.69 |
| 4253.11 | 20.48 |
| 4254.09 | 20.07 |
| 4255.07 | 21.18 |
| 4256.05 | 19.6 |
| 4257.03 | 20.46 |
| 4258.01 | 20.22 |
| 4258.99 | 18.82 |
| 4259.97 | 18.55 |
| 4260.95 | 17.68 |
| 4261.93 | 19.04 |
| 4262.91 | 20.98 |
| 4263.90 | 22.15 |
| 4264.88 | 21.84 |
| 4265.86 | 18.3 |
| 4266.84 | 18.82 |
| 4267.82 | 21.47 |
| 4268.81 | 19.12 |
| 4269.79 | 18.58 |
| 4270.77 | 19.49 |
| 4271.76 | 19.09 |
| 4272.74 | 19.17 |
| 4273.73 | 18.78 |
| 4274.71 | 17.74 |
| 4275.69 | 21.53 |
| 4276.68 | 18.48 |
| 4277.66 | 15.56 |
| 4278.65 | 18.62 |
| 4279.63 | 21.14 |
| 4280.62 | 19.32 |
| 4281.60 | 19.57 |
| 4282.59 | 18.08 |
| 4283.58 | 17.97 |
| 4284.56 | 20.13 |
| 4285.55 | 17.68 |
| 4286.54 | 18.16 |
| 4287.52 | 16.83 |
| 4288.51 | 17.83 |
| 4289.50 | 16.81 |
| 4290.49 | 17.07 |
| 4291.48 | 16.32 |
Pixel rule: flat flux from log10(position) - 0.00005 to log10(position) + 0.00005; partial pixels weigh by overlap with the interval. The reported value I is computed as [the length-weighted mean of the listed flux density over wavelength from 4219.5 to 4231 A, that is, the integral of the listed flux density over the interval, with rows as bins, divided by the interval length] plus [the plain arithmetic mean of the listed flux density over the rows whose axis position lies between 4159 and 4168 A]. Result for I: 35.4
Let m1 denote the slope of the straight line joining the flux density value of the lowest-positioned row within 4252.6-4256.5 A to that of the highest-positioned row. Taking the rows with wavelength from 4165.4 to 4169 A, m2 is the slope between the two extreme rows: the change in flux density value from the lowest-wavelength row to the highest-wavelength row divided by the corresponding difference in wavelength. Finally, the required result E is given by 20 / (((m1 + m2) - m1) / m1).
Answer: 12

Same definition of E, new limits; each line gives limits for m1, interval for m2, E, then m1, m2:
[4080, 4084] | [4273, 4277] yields -18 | 0.09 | -0.1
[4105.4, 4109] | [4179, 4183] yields 128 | 1.35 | 0.2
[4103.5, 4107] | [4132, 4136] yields -52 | 0.67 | -0.3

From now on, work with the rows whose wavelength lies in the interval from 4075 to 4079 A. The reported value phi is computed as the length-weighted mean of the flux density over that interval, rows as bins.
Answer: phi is 18.1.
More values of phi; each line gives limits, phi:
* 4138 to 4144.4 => 19.0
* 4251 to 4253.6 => 20.7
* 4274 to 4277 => 19.3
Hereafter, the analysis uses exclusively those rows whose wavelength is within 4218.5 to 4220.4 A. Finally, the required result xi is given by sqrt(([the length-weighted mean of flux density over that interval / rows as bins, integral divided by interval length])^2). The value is 19.9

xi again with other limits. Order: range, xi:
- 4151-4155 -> 16.9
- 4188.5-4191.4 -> 18.2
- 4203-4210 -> 18.5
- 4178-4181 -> 17.6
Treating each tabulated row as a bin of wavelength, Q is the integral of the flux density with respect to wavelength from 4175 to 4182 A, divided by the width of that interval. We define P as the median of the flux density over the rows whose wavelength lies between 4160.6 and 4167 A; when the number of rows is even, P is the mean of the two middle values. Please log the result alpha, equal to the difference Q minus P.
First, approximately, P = 18.2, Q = 17.7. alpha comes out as -0.5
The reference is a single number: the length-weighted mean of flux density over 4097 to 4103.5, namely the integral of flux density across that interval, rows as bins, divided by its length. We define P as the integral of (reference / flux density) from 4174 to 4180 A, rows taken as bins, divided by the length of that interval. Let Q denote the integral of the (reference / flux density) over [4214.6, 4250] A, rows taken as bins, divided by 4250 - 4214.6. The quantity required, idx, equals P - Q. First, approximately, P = 0.887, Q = 0.88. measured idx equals 0.008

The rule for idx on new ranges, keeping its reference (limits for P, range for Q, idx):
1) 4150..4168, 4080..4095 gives 0.084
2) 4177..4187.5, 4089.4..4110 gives -0.045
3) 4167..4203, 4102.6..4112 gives -0.132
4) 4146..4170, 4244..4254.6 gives 0.122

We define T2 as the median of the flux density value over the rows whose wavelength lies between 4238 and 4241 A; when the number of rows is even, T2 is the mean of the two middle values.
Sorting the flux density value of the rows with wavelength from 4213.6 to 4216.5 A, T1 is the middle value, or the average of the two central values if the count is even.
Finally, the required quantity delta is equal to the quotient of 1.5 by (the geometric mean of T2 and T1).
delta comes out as 0.076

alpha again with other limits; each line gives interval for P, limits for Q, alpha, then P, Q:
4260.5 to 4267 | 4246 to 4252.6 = 1.2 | 19.0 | 20.2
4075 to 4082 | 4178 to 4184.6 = -0.9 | 18.3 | 17.4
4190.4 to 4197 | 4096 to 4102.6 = -1.4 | 18.2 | 16.8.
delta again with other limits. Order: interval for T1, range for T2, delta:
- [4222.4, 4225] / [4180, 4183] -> 0.090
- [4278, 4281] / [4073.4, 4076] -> 0.080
